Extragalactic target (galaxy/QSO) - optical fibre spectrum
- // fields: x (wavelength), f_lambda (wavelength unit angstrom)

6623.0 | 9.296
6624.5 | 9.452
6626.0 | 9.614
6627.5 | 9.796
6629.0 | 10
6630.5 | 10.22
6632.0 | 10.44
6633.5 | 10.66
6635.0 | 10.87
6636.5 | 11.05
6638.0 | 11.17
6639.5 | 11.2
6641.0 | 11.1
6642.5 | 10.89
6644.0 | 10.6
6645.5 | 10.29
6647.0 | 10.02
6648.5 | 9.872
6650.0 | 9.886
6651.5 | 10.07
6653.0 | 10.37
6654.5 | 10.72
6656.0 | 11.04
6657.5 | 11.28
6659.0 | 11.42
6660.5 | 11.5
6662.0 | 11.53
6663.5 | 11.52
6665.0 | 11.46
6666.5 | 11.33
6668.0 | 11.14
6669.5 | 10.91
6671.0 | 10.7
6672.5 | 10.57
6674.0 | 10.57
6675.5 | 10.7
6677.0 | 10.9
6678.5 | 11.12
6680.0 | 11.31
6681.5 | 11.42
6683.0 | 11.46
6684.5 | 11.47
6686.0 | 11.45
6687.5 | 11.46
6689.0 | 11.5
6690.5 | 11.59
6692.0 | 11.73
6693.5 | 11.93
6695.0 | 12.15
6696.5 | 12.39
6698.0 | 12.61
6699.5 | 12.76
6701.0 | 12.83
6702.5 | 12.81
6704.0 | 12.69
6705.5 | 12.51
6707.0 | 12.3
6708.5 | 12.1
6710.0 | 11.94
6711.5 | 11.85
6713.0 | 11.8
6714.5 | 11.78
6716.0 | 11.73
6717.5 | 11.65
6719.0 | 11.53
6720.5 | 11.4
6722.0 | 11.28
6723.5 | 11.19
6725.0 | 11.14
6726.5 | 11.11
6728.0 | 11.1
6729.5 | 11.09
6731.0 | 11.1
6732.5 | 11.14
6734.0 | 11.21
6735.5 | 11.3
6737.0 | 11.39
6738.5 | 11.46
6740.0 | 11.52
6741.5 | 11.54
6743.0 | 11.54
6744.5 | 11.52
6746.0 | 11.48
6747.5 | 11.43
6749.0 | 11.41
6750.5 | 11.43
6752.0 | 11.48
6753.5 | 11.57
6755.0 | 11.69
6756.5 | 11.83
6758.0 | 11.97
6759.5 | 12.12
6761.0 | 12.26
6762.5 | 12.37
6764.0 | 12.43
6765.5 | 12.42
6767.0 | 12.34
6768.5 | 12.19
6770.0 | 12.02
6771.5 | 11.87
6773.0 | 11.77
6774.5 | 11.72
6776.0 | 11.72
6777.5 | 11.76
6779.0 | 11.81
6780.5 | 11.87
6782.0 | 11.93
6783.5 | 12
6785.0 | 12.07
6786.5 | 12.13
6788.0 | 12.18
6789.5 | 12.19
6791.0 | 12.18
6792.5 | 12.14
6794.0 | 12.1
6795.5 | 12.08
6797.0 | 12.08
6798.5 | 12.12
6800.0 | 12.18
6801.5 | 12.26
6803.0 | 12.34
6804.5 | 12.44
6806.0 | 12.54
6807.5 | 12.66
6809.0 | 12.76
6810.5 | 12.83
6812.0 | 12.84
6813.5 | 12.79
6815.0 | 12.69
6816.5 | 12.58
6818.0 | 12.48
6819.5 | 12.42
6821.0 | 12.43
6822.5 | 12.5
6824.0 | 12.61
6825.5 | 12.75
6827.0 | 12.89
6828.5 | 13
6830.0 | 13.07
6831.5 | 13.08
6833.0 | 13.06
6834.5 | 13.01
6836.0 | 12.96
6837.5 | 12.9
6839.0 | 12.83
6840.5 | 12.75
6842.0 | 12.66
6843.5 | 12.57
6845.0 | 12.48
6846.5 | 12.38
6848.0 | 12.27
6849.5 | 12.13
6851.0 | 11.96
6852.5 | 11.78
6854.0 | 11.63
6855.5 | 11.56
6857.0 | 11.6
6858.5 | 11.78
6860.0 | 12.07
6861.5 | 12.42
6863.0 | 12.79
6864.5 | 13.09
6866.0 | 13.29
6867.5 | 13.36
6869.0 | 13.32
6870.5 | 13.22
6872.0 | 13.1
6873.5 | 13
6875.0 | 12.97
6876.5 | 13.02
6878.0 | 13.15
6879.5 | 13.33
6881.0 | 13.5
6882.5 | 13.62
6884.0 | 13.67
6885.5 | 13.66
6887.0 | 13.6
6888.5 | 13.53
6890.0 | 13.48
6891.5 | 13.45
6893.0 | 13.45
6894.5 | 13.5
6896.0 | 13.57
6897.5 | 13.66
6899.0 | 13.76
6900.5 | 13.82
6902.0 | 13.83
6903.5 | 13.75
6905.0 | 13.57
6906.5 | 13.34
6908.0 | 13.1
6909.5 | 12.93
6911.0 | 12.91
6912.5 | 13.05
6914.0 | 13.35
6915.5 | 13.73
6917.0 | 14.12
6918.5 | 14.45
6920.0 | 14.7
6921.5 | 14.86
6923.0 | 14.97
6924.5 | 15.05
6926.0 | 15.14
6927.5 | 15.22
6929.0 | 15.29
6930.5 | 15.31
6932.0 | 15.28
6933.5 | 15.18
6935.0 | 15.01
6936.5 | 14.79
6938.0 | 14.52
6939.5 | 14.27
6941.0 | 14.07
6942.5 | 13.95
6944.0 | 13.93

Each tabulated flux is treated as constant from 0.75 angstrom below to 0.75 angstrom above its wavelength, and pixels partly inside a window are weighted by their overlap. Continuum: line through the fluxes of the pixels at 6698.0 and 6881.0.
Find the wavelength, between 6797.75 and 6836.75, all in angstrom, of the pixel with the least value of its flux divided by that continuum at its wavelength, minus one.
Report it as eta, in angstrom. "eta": 6798.5 angstrom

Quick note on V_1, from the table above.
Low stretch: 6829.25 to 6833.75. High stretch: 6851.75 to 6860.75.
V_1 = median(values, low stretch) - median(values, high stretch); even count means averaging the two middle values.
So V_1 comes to 1.4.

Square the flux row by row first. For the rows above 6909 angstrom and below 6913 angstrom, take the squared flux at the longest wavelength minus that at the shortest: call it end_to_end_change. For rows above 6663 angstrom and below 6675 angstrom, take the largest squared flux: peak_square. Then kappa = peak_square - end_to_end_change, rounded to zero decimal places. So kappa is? 130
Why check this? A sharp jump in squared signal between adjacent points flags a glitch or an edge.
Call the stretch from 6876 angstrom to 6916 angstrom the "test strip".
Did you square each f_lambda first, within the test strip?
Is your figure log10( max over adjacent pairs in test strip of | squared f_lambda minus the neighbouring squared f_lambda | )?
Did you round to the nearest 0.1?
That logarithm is 1.0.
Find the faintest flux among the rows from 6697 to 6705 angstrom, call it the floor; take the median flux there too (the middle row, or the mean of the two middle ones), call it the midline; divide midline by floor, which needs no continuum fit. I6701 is 1.01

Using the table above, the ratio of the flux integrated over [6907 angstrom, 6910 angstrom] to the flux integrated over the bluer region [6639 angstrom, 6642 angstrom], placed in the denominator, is 1.17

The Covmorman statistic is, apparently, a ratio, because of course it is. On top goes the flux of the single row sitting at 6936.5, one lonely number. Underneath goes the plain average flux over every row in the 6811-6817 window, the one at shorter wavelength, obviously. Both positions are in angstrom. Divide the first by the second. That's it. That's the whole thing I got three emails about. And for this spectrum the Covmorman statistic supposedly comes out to 1.16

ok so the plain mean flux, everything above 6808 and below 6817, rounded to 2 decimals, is 12.75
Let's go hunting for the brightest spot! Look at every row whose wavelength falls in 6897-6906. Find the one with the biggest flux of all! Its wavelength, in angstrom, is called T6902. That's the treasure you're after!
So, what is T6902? 6902.0 angstrom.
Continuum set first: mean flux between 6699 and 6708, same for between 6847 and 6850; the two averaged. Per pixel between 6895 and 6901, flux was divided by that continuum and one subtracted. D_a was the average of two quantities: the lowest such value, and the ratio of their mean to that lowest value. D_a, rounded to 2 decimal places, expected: 0.60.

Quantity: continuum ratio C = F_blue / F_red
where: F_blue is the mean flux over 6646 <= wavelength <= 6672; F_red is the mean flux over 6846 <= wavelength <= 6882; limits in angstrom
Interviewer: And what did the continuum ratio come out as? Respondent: 0.86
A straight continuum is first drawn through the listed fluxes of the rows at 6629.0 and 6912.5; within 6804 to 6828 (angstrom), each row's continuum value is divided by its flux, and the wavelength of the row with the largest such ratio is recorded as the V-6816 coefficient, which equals 6821.0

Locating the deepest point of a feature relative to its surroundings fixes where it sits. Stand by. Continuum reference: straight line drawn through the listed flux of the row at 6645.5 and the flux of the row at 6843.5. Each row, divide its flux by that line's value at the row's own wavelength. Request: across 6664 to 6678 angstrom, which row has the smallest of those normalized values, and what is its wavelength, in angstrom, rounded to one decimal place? 6674.0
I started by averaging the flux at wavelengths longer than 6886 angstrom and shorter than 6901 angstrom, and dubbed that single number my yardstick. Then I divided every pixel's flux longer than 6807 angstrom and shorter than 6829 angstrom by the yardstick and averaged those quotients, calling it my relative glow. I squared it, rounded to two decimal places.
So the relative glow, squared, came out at 0.87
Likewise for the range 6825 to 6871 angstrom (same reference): 0.86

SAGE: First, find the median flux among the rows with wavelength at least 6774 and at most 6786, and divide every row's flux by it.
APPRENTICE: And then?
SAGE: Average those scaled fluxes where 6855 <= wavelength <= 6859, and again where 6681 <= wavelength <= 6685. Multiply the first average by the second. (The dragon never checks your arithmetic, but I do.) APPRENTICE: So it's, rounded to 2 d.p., 0.95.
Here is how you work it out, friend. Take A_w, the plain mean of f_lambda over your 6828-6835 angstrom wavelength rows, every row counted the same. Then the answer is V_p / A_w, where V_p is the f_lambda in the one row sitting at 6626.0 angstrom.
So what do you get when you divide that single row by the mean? 0.737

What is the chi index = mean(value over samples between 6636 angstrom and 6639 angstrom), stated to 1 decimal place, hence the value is 11.1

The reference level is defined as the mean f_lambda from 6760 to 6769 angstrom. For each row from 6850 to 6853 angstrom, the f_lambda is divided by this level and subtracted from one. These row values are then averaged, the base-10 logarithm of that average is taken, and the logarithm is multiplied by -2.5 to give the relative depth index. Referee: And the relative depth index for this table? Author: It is 3.6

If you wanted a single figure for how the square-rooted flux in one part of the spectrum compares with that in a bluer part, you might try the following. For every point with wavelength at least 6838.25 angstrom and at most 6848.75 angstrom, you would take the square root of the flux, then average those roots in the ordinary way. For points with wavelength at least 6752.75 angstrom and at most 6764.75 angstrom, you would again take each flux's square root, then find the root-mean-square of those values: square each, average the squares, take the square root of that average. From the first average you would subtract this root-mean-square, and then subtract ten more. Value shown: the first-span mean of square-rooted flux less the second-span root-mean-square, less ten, -9.92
